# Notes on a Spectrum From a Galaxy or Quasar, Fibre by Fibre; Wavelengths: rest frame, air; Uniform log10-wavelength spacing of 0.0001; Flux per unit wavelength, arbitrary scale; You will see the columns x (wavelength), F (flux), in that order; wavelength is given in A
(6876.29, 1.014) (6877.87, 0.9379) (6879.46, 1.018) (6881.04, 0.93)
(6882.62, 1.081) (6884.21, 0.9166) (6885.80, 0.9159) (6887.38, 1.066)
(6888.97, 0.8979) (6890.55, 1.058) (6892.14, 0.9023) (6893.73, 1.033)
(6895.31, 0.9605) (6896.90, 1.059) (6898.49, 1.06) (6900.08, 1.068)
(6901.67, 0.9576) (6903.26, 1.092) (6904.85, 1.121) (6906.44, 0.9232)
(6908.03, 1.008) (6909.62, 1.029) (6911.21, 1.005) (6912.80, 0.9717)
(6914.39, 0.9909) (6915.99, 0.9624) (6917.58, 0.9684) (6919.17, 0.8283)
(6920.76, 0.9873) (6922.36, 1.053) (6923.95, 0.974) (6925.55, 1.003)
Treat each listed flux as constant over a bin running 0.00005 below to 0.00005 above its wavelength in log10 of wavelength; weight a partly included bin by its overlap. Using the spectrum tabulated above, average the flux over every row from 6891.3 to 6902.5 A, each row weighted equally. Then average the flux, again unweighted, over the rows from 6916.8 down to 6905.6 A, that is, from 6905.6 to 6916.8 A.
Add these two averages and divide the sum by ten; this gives 0.199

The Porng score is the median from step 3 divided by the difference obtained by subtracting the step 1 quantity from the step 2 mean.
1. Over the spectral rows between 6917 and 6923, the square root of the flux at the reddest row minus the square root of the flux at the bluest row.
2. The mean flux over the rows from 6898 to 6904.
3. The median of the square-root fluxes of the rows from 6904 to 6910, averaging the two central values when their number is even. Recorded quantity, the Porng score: 1.01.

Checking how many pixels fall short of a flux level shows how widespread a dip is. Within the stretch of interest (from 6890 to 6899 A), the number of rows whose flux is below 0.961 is 2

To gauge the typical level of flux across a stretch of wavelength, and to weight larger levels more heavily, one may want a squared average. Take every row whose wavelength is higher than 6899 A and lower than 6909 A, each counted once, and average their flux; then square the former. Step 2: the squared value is 1.06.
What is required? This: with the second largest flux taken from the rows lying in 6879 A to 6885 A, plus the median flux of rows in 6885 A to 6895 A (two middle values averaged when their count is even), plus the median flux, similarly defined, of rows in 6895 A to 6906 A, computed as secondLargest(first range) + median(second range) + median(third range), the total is 3.052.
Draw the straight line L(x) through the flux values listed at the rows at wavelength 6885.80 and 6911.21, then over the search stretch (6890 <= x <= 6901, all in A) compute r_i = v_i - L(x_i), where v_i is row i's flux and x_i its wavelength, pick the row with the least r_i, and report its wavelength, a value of 6892.14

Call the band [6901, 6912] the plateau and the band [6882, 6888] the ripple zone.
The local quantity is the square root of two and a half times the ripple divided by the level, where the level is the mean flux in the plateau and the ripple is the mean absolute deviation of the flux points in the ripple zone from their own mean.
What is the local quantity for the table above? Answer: 0.439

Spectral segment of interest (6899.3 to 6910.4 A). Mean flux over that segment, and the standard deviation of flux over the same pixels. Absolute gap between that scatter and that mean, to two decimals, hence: 0.96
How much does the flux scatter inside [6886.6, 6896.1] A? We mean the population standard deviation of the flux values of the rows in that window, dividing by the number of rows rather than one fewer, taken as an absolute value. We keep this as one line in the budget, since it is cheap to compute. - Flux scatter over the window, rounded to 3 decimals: 0.070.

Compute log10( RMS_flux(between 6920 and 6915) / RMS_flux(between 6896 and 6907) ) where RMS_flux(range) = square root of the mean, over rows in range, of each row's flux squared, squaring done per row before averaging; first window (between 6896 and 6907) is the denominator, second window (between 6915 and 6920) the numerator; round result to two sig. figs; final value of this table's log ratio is -0.053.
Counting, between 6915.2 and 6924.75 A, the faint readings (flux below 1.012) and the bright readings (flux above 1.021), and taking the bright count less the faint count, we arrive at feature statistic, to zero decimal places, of -4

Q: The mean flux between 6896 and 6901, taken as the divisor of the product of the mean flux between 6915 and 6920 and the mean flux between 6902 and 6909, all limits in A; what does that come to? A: 0.90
